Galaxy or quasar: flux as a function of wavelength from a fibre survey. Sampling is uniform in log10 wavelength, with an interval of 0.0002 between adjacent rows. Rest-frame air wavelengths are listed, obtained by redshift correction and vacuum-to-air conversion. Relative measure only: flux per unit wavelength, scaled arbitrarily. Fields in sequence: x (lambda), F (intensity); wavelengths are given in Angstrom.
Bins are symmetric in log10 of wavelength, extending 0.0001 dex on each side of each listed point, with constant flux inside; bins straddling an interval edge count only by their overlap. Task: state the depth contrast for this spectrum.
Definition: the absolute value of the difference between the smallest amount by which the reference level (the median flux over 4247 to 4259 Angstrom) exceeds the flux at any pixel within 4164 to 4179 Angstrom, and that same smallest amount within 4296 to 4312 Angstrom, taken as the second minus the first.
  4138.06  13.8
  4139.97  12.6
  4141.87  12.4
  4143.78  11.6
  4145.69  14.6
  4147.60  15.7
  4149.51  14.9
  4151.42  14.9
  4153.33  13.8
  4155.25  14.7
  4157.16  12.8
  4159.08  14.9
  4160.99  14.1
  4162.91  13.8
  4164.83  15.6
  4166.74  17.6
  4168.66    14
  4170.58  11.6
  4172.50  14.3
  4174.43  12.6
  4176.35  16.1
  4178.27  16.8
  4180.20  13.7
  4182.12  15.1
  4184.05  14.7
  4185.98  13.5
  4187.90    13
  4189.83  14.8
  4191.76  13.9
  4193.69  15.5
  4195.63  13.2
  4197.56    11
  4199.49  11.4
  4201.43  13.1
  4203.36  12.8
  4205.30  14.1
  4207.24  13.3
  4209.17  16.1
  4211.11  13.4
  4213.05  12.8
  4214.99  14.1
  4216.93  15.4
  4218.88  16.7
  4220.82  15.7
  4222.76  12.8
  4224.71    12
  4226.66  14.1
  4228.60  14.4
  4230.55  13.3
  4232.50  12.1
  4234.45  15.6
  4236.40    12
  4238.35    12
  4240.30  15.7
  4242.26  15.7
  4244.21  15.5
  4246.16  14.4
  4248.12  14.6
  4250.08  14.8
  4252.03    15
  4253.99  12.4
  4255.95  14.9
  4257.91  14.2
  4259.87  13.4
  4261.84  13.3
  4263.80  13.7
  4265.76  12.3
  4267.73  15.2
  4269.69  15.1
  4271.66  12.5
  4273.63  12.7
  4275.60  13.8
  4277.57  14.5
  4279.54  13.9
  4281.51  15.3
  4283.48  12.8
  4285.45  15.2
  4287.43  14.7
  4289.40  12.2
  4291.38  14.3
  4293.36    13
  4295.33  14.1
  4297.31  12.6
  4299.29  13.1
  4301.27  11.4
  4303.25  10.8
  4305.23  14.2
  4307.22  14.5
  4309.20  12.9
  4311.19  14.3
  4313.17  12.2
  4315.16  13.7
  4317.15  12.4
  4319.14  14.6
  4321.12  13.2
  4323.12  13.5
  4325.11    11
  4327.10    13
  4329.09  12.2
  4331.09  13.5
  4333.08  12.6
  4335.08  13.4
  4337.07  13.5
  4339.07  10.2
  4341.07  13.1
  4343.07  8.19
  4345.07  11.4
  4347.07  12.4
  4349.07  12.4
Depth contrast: 3.1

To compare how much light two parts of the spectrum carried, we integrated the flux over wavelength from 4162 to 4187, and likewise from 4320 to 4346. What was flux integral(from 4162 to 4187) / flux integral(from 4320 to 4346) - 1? 0.15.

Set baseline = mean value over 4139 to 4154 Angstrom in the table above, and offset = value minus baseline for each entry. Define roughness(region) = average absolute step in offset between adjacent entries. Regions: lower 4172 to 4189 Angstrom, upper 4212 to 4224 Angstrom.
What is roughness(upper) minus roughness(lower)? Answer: 0.0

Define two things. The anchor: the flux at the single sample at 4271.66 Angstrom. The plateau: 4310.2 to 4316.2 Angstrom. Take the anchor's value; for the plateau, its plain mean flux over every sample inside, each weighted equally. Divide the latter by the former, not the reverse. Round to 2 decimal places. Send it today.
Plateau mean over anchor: 1.07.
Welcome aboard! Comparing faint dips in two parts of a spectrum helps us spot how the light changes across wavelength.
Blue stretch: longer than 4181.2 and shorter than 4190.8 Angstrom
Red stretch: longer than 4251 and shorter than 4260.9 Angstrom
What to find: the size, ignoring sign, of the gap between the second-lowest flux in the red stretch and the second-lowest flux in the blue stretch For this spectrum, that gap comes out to 0.10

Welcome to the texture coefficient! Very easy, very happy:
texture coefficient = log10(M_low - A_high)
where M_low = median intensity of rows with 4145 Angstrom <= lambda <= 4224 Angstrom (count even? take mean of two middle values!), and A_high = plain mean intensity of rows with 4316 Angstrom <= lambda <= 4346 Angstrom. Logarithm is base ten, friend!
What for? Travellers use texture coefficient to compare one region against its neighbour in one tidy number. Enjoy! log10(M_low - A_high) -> 0.2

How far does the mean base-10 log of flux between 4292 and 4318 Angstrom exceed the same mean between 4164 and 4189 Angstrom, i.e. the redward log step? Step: -0.046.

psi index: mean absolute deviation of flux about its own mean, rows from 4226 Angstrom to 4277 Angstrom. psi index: 1.069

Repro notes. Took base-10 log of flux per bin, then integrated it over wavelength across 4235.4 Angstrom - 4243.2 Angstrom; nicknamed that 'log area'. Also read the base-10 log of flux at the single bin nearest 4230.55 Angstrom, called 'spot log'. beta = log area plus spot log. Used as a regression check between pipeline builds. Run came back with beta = 10.0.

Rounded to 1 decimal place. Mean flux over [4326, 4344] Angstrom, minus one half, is 11.7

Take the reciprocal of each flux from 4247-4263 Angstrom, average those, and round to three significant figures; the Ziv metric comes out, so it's 0.0713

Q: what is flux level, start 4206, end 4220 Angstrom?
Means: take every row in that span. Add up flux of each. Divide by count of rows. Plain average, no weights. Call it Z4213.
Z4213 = 14.5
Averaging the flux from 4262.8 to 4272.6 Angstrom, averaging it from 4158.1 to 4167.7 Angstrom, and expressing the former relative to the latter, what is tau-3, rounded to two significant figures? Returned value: 0.91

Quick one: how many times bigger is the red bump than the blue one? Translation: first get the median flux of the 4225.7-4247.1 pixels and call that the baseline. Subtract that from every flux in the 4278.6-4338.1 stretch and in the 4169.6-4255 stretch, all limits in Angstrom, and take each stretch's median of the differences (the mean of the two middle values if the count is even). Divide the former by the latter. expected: 3.7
